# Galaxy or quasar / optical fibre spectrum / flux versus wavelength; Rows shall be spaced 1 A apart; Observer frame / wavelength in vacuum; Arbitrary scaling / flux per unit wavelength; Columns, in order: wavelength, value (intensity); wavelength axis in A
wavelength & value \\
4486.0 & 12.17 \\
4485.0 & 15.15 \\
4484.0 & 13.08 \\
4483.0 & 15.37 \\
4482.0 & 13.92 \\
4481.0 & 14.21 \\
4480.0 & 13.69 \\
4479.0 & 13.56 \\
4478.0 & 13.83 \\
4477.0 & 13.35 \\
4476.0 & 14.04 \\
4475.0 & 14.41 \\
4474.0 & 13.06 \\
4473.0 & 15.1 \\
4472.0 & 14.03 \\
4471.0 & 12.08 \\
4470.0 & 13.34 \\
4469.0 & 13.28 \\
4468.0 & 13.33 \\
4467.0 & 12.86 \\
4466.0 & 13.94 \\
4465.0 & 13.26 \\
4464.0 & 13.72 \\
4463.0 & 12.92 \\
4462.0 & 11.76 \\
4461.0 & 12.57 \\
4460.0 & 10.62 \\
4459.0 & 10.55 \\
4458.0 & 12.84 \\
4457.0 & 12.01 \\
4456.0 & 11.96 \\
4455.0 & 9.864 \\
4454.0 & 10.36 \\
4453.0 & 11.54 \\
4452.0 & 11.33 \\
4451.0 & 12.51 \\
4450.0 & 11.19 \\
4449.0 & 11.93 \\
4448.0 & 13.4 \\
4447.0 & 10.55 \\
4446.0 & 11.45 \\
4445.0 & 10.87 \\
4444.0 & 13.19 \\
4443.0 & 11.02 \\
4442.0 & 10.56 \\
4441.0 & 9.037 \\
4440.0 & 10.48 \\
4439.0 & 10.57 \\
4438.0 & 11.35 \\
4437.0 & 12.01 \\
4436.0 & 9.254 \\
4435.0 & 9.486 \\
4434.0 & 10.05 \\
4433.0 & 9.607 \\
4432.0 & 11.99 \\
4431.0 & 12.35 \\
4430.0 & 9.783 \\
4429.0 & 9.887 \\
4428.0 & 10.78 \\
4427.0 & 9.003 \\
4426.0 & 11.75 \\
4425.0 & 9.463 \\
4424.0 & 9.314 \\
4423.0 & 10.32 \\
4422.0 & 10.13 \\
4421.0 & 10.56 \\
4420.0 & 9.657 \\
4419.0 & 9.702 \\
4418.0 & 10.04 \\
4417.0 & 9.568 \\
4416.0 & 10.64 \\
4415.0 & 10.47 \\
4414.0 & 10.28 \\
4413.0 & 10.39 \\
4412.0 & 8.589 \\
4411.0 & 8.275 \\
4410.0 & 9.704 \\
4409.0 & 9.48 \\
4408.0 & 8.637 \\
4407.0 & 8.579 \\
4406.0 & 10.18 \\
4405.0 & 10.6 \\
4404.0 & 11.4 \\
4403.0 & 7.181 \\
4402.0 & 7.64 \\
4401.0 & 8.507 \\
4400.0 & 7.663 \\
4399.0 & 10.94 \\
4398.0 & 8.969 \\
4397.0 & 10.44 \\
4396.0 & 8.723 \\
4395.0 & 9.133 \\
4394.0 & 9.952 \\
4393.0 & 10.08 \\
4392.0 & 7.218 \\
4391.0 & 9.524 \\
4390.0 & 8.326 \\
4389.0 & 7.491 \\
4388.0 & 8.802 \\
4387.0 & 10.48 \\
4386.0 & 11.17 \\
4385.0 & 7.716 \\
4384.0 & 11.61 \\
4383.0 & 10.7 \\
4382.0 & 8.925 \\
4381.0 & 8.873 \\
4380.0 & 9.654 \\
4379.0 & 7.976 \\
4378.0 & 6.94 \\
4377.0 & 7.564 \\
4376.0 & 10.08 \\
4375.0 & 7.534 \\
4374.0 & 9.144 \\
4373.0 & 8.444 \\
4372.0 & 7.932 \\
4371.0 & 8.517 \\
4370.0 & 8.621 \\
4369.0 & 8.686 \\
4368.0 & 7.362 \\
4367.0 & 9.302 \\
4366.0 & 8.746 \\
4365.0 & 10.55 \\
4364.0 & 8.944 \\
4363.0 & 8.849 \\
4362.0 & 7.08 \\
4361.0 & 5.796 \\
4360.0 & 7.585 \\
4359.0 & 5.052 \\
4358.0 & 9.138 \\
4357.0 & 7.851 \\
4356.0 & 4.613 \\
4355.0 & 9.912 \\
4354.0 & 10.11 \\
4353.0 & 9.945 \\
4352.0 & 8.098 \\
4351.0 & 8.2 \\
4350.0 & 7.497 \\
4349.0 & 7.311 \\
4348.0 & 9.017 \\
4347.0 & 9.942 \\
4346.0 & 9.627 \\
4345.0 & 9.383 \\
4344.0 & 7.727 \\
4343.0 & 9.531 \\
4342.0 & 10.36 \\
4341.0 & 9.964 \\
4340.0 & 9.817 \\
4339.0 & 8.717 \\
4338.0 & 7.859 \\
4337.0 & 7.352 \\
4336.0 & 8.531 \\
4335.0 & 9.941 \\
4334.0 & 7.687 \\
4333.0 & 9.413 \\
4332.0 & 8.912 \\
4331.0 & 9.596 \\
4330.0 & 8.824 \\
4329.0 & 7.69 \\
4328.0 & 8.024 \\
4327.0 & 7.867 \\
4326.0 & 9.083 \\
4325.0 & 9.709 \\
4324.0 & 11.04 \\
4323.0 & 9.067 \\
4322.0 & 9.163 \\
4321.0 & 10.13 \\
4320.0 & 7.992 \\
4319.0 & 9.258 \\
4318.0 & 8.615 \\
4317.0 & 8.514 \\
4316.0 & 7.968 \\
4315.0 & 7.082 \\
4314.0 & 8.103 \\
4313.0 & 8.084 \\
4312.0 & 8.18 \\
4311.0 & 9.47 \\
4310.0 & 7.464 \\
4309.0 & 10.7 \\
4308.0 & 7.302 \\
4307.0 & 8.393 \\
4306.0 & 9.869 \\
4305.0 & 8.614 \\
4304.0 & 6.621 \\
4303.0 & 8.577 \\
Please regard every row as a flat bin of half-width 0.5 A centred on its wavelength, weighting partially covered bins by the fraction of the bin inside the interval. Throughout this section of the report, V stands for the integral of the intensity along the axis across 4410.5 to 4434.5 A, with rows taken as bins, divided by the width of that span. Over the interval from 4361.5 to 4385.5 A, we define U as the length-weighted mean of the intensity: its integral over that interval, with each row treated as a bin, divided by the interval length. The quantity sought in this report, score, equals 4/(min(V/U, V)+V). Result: 0.355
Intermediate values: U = 8.7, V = 10.1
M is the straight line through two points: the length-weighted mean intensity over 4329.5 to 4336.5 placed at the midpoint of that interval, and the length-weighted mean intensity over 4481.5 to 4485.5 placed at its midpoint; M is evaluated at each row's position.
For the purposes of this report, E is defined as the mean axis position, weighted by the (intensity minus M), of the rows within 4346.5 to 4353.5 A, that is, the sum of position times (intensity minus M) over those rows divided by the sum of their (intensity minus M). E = 4350.3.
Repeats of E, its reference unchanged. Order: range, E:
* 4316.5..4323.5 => 4320.8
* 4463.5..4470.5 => 4468.0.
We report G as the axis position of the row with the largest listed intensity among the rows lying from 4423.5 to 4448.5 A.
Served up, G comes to 4448.0 A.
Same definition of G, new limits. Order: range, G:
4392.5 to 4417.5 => 4404.0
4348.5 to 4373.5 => 4365.0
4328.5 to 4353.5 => 4342.0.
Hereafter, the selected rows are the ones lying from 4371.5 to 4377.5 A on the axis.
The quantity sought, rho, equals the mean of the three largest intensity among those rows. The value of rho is 9.2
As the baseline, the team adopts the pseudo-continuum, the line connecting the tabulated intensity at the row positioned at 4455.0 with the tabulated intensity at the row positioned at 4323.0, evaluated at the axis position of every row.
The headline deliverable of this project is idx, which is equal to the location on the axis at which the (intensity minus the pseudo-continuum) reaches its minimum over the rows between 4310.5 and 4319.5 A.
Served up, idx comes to 4315.0 A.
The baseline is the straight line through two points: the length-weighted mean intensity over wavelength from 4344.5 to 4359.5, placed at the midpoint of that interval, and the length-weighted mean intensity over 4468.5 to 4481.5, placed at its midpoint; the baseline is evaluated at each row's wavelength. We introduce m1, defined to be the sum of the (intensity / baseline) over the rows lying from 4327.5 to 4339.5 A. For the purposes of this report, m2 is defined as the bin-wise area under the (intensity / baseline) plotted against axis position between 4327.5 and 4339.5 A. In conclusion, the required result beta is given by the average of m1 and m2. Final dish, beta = 13.5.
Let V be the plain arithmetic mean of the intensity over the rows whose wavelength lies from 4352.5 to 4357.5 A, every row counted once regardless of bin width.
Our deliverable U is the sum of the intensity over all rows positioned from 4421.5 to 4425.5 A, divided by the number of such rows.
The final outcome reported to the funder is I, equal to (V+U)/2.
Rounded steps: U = 9.8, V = 8.5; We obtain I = 9.1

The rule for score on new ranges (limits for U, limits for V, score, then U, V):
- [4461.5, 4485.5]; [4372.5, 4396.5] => 0.414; 13.6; 9.0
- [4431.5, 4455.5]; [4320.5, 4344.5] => 0.407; 11.0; 9.0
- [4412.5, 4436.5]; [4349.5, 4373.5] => 0.444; 10.2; 8.2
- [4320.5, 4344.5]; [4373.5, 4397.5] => 0.396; 9.0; 9.1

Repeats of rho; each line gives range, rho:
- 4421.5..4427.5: 10.7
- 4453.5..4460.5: 12.3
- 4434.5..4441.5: 11.3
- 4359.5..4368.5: 9.6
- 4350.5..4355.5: 10.0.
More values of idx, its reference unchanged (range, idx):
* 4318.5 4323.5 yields 4320.0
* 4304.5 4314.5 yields 4308.0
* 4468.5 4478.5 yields 4471.0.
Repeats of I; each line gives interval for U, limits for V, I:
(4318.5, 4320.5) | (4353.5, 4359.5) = 8.2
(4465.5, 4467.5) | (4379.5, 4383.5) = 11.5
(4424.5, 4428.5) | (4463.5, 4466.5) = 11.9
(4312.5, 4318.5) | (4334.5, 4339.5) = 8.3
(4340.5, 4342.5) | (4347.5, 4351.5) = 9.1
